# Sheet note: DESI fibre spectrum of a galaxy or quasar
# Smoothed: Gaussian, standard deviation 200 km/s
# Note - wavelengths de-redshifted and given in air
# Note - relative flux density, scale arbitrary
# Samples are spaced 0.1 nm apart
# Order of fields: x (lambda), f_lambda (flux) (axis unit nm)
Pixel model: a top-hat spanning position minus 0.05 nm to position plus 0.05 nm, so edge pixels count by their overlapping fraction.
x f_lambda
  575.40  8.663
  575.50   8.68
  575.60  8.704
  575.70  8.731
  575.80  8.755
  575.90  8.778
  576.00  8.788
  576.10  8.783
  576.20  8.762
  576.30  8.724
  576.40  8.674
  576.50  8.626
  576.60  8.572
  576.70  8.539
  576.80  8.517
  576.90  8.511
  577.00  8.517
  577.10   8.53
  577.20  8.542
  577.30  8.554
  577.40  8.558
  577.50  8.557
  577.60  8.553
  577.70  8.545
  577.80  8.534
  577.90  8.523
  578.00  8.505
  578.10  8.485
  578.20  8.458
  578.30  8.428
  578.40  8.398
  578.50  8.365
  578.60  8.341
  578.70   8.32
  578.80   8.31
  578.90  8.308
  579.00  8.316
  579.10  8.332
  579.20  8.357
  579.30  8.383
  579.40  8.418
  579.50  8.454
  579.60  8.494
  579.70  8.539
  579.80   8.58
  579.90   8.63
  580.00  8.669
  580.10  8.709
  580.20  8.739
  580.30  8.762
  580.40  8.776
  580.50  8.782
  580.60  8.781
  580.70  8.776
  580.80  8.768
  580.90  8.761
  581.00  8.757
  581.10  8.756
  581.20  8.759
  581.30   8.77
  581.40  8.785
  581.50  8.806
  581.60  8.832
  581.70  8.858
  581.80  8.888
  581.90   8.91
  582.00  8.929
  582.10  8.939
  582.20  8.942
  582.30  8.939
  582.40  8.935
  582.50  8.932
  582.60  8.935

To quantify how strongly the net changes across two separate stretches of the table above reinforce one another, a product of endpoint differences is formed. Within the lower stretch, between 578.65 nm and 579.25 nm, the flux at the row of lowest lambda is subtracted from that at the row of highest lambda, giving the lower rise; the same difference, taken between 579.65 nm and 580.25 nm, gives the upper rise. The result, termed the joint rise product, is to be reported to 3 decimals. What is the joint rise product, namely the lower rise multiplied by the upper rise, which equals 0.007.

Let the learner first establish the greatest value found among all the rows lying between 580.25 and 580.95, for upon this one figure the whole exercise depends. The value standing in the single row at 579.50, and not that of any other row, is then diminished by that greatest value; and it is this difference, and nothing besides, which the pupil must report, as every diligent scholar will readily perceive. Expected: -0.3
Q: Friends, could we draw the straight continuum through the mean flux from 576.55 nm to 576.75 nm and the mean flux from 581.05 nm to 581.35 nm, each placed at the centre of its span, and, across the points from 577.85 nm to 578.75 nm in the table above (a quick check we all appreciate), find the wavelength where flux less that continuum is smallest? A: 578.70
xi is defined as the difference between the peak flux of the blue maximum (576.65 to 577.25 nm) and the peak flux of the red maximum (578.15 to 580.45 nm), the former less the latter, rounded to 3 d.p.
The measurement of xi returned -0.234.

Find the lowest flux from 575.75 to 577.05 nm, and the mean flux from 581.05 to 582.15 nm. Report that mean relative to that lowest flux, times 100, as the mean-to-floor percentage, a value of 104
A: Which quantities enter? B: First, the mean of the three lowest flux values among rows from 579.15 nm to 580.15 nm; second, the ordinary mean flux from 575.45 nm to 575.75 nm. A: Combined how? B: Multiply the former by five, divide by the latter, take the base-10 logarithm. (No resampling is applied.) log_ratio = 0.683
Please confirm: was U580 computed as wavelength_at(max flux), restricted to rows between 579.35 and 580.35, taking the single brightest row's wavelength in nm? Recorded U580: 580.30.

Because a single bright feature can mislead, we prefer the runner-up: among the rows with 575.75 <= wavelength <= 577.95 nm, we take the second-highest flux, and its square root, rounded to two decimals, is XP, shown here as 2.96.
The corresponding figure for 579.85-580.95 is 2.96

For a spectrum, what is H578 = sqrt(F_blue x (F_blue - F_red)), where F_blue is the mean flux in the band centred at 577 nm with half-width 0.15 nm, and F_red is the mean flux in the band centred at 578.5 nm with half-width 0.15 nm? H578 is 1.1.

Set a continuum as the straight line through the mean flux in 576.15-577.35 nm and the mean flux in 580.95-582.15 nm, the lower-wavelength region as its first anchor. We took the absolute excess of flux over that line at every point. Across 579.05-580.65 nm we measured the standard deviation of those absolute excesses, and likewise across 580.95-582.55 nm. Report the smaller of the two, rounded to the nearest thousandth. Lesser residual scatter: 0.021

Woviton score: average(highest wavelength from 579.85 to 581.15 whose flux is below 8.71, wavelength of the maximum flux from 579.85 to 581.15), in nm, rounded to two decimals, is 580.30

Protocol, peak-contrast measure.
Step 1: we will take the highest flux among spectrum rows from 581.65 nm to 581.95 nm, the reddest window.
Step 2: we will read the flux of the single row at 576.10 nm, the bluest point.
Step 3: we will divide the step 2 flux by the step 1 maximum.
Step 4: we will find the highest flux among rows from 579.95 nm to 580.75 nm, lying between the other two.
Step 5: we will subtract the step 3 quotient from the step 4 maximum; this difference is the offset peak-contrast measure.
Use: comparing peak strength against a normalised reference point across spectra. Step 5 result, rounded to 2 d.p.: 7.80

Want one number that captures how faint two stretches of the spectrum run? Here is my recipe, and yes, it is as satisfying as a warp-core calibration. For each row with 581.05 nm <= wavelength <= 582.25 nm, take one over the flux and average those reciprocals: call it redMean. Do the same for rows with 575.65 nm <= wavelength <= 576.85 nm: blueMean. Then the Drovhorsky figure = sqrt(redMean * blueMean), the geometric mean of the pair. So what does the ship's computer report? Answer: 0.114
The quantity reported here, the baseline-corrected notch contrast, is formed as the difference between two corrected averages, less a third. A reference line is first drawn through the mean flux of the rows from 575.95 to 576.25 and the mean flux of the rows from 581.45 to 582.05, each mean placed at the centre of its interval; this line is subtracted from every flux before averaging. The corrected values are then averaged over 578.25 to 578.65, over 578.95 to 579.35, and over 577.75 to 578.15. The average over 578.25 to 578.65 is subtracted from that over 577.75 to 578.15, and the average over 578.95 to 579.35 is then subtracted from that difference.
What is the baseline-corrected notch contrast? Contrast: 0.6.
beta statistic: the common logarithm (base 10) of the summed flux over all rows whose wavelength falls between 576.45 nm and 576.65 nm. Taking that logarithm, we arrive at 1.24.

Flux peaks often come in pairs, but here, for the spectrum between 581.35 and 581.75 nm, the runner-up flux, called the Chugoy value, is 8.832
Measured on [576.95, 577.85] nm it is 8.557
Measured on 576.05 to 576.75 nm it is 8.762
